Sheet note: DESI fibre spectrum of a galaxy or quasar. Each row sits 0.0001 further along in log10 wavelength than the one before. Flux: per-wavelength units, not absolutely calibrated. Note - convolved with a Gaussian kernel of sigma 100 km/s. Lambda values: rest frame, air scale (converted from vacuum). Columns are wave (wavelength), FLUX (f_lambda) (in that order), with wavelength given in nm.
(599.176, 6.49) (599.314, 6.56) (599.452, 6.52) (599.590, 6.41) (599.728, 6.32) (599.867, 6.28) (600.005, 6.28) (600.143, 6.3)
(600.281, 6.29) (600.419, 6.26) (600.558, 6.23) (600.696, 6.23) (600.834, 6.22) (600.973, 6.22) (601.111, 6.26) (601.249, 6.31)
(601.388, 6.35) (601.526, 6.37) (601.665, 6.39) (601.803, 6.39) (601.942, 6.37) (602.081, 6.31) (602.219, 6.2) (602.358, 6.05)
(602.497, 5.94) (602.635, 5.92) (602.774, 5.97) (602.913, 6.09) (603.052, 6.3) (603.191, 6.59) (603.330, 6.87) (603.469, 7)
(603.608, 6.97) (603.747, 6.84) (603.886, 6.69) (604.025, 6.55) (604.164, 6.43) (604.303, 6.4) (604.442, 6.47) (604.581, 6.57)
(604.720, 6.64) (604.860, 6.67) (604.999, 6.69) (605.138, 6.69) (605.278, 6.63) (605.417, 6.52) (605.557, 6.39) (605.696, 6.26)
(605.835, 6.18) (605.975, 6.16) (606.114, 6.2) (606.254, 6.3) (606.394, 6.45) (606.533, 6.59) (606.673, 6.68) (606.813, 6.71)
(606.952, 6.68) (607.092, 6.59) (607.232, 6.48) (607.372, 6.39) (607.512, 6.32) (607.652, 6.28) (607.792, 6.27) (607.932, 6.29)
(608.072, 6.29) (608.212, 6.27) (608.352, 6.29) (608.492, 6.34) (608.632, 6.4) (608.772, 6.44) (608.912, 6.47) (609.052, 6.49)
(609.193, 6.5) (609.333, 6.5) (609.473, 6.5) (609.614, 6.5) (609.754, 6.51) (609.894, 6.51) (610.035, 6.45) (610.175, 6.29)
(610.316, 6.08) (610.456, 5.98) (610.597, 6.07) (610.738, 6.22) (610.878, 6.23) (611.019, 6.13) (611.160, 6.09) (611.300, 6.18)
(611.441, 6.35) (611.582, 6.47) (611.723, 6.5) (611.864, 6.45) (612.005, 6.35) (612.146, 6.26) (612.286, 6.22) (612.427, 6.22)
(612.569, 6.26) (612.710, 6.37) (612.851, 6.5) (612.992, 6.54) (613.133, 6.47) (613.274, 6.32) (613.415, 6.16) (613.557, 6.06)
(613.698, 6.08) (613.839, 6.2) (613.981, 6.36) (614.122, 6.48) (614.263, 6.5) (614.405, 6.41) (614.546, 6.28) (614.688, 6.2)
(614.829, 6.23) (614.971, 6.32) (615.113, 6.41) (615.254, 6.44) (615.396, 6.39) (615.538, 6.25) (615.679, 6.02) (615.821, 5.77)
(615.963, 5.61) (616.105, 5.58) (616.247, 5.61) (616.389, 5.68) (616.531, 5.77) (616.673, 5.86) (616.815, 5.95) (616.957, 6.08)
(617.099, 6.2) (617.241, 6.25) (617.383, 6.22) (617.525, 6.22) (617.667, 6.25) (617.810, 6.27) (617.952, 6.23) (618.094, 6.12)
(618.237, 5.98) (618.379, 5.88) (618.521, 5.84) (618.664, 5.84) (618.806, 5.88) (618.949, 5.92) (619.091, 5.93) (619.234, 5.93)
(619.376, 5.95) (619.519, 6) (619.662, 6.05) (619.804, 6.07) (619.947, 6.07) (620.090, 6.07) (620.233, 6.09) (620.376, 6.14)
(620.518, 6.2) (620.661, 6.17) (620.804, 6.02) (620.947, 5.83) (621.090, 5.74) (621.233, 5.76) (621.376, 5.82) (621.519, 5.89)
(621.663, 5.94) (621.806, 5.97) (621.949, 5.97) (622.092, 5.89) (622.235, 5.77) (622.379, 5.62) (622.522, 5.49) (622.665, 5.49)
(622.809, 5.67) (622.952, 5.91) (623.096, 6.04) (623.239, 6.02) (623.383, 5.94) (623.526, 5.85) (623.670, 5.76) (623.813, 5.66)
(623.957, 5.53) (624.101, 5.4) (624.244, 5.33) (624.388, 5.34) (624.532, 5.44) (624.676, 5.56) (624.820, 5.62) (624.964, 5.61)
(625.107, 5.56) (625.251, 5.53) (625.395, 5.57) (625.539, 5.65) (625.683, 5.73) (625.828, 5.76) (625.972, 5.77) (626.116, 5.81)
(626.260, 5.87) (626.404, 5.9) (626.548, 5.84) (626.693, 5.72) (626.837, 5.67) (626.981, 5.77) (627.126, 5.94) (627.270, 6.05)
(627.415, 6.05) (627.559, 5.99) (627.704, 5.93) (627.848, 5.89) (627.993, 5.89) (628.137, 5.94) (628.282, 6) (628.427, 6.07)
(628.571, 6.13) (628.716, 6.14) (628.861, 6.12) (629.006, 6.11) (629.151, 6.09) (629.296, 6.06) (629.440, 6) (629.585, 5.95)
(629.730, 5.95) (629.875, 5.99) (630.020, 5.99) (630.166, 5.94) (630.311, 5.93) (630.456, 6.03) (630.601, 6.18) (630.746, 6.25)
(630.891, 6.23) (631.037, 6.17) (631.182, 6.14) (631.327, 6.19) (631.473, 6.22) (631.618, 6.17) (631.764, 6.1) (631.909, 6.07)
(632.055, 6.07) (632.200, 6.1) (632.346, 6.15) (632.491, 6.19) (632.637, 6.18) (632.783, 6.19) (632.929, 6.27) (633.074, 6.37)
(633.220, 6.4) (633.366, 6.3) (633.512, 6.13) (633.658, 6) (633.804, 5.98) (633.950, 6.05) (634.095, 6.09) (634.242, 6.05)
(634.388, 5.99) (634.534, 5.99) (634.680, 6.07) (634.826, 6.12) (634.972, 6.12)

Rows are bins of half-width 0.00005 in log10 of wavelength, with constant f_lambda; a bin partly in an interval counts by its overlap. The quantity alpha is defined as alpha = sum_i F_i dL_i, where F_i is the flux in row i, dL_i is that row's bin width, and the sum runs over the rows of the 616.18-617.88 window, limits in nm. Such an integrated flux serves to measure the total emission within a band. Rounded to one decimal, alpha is 10.3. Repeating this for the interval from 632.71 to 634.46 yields 10.8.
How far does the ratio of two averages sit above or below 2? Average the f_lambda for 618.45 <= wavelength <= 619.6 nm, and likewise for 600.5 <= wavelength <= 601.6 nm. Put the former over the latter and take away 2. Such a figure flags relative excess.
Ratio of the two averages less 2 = -1.06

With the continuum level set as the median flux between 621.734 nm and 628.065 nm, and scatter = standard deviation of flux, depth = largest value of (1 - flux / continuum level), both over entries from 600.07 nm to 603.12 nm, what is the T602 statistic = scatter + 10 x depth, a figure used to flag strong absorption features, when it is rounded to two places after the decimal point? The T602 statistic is -0.13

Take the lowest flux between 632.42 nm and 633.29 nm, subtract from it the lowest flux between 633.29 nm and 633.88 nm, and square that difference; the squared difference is 0.04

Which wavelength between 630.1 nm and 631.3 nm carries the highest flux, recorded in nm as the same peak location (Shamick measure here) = 630.746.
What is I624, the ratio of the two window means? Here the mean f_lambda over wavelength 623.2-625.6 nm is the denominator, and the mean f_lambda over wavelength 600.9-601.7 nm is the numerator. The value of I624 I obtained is 1.126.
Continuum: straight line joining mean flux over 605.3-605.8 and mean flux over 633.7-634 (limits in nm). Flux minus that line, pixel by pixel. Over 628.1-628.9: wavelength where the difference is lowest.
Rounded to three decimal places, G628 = 628.137 nm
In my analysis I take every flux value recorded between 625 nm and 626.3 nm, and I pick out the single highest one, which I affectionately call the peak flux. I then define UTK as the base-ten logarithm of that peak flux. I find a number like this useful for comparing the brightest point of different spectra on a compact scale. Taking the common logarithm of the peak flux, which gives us 0.77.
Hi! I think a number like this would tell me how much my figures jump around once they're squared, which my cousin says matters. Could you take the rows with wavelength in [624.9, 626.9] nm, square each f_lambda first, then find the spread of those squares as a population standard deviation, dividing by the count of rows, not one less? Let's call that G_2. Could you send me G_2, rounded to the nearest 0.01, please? 1.31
